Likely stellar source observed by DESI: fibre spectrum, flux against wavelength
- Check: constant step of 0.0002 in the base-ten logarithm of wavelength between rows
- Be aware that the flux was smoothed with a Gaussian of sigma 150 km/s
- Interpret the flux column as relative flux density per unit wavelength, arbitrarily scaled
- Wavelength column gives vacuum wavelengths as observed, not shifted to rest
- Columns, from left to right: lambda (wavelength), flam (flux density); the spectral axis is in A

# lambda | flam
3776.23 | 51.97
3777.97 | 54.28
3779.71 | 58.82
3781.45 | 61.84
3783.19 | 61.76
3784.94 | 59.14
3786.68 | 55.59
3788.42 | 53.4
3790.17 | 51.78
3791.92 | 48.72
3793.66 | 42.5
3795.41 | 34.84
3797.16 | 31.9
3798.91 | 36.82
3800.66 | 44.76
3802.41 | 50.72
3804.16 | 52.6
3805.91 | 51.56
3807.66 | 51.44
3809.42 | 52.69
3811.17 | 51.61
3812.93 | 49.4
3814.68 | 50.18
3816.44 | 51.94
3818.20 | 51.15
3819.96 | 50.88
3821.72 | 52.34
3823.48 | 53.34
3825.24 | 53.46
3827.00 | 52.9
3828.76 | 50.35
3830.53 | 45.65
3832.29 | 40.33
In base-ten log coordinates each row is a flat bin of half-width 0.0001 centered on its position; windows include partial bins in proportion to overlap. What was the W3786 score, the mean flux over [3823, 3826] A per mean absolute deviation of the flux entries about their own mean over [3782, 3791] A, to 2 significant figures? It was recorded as 16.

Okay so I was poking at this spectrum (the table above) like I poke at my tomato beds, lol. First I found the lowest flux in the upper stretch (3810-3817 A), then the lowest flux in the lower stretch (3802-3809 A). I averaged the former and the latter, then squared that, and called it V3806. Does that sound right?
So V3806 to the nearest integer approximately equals 2506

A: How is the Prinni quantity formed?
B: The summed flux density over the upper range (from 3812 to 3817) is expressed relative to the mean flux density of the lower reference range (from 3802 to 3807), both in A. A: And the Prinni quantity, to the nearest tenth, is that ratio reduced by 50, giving -47.1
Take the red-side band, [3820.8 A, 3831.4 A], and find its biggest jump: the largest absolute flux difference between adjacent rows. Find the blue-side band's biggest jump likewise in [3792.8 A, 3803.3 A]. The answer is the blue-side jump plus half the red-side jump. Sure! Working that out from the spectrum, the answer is 10.3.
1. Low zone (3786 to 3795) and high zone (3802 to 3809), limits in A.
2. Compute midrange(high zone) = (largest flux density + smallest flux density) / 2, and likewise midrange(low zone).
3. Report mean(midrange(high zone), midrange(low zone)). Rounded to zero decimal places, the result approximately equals 50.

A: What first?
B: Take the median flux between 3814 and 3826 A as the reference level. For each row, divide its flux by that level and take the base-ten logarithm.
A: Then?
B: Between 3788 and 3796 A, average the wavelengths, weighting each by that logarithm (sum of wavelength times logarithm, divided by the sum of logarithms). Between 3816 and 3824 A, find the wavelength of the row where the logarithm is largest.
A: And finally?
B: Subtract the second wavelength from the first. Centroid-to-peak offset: -28.7 A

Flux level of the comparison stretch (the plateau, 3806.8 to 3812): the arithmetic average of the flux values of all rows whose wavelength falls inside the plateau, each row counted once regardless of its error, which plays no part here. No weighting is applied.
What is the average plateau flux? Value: 52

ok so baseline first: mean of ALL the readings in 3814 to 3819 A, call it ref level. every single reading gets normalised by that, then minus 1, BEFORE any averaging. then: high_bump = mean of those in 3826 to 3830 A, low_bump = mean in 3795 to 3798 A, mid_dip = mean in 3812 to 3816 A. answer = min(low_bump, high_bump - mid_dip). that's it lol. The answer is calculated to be -0.35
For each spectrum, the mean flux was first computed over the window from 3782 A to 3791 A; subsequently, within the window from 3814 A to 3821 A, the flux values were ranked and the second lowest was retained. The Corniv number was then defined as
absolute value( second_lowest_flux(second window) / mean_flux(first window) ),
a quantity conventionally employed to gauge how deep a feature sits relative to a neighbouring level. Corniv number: 0.90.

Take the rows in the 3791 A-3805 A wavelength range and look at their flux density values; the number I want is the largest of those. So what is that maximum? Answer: 52.6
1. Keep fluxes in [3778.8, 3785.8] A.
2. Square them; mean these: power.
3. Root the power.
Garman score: 60.4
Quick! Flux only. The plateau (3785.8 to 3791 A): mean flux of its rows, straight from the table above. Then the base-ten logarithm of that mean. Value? 1.73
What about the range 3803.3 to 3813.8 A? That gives 1.71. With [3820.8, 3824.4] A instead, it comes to 1.72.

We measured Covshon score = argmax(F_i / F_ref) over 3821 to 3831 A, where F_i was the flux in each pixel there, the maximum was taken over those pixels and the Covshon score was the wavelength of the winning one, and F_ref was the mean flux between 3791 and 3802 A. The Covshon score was 3825.24 A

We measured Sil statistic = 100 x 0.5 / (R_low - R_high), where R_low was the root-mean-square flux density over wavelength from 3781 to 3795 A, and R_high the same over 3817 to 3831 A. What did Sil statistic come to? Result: 15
